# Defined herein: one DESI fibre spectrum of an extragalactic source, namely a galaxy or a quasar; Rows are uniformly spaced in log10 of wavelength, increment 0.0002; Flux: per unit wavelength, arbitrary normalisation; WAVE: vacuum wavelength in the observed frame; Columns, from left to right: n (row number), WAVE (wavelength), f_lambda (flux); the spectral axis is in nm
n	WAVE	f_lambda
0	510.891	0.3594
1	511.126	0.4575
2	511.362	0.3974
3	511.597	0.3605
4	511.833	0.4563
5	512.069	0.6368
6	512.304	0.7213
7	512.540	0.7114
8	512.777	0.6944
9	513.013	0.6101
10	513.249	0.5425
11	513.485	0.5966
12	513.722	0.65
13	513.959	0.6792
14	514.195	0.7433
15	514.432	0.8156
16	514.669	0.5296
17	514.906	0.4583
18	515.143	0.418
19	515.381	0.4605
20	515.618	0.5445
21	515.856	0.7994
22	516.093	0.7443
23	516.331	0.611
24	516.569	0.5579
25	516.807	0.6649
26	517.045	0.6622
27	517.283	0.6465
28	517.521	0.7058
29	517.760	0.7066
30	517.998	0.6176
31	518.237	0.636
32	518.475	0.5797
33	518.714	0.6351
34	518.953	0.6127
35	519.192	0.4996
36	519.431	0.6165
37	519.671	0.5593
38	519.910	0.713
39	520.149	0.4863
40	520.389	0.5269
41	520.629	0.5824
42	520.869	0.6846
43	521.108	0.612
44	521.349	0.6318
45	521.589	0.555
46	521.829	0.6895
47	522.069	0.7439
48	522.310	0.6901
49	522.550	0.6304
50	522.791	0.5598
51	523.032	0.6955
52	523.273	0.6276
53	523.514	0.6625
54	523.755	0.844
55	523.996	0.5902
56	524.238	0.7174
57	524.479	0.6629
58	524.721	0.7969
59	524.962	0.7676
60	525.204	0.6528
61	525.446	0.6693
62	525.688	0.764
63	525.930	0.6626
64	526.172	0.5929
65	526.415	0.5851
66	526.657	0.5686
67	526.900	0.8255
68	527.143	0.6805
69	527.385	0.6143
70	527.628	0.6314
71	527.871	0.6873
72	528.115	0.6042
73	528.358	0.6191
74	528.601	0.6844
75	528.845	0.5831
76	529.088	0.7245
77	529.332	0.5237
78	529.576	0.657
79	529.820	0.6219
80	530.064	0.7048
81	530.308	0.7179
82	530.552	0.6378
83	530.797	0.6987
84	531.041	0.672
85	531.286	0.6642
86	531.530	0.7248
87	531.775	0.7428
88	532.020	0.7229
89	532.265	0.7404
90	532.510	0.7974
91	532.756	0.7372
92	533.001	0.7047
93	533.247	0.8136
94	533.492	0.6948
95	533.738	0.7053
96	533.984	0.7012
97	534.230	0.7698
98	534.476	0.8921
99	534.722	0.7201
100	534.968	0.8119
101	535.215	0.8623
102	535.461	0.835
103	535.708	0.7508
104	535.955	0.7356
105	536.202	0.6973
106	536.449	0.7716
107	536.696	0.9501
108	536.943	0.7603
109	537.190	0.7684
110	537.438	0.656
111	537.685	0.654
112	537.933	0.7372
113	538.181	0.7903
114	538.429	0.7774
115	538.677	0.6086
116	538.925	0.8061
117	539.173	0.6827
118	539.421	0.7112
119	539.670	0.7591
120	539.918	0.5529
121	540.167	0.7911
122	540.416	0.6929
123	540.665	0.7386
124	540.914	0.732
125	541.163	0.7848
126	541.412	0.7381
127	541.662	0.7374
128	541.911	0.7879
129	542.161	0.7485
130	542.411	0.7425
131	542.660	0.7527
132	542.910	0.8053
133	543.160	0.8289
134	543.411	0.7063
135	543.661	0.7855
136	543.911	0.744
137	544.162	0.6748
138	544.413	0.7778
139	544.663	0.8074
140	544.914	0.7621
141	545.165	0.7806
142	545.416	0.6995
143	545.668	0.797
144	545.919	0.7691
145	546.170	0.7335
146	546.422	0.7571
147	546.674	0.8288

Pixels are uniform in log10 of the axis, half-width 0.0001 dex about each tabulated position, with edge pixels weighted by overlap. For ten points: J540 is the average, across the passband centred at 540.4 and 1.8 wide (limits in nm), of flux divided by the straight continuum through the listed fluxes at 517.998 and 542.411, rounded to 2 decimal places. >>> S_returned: 0.99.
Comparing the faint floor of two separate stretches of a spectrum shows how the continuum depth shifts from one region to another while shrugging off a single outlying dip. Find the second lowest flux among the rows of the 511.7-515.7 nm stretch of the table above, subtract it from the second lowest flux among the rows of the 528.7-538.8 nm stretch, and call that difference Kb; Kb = 0.13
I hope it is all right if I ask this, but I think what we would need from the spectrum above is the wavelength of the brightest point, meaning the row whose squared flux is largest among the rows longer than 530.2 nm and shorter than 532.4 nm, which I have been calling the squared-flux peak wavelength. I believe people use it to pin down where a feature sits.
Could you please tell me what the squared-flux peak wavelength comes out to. 531.775 nm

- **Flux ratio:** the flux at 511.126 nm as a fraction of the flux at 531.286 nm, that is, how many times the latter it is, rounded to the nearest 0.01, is 0.69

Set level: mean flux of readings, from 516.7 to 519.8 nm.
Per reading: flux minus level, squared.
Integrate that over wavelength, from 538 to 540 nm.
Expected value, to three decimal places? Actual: 0.029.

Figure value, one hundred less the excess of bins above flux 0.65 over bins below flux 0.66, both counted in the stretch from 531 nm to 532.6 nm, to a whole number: 93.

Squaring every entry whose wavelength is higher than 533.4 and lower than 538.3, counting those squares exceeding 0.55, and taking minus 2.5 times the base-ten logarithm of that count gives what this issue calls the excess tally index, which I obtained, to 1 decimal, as -2.6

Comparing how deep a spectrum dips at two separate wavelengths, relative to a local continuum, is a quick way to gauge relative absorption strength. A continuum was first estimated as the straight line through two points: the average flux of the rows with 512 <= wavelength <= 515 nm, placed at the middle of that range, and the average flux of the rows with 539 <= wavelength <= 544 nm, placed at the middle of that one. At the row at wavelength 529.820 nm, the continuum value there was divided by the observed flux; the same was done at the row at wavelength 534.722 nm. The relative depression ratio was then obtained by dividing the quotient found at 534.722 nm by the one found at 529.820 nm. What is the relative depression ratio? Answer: 0.88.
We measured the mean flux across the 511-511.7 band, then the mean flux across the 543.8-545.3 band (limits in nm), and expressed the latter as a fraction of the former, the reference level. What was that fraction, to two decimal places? 1.87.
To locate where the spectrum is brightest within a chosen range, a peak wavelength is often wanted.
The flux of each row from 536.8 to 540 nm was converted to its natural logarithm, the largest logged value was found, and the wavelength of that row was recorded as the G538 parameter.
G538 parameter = 538.925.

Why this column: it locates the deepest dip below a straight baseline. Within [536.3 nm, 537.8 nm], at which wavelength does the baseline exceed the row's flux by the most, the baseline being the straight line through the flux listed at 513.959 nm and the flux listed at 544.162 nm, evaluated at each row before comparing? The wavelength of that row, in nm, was 537.685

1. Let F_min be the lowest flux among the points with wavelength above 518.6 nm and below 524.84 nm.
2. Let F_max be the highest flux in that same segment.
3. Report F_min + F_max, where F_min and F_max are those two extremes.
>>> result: 1.33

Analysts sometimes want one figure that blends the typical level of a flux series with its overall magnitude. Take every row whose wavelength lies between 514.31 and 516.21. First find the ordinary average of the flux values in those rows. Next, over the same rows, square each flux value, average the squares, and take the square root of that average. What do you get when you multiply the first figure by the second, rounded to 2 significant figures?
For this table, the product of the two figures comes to 0.37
